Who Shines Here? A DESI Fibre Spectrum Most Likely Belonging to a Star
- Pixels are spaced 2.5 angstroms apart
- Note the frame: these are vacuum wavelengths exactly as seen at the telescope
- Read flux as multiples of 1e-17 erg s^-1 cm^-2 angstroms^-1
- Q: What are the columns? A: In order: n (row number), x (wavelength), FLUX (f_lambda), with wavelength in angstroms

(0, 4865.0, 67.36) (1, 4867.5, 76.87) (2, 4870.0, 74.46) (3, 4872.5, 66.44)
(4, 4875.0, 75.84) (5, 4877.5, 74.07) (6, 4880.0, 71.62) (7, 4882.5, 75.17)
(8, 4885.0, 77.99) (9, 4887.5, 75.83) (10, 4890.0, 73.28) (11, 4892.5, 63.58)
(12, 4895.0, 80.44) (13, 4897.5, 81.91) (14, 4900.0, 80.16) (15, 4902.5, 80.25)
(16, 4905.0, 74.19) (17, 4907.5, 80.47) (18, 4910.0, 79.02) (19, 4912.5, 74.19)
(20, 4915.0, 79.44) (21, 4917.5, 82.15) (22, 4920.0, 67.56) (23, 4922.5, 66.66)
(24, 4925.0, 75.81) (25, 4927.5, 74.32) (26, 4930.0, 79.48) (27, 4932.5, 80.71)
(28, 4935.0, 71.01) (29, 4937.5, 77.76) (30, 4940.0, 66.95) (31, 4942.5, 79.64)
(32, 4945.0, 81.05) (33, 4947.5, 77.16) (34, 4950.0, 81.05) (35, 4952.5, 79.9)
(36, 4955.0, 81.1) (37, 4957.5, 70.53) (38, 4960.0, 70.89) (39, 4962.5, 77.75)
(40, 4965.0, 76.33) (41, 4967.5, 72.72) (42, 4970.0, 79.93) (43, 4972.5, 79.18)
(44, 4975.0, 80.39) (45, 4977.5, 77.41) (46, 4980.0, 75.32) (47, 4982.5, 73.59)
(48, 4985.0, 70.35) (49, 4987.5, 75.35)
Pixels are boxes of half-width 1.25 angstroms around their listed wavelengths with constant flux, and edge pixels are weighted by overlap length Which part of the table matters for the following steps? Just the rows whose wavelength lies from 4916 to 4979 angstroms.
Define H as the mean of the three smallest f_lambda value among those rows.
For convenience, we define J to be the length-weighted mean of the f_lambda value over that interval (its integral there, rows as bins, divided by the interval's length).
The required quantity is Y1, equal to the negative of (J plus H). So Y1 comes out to -143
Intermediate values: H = 67.1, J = 76.3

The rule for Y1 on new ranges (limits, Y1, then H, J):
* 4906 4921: -151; 73.6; 77.2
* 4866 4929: -141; 65.6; 75.3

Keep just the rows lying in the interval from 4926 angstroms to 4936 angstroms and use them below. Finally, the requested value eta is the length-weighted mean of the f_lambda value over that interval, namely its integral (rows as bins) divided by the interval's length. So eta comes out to 76.5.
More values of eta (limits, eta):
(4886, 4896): 73.2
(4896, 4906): 79.3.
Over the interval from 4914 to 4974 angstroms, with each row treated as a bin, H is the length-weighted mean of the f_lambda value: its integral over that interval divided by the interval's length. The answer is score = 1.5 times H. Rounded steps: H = 76.2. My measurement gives 114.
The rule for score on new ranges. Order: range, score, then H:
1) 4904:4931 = 114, 75.7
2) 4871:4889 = 111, 73.9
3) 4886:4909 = 115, 76.7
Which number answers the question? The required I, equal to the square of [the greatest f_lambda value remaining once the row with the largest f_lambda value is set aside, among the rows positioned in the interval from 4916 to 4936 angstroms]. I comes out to 6514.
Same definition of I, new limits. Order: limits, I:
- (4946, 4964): 6569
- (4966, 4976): 6389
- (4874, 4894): 5752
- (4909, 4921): 6311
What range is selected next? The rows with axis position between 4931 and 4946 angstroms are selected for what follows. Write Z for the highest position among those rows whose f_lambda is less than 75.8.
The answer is 4940.0 angstroms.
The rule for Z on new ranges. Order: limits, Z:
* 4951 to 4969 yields 4967.5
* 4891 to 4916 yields 4912.5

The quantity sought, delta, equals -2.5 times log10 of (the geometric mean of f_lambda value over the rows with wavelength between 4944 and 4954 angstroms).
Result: -4.75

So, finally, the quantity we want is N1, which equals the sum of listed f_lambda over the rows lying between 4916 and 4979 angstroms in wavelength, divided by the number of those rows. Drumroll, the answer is 76.3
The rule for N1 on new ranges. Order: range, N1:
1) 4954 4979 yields 76.6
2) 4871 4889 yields 73.9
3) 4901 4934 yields 76.5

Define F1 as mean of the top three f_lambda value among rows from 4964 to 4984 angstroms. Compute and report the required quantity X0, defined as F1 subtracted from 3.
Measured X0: -76.8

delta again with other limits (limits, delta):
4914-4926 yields -4.67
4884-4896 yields -4.67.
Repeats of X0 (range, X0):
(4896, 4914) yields -77.9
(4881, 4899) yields -77.1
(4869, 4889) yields -73.6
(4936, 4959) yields -78.1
